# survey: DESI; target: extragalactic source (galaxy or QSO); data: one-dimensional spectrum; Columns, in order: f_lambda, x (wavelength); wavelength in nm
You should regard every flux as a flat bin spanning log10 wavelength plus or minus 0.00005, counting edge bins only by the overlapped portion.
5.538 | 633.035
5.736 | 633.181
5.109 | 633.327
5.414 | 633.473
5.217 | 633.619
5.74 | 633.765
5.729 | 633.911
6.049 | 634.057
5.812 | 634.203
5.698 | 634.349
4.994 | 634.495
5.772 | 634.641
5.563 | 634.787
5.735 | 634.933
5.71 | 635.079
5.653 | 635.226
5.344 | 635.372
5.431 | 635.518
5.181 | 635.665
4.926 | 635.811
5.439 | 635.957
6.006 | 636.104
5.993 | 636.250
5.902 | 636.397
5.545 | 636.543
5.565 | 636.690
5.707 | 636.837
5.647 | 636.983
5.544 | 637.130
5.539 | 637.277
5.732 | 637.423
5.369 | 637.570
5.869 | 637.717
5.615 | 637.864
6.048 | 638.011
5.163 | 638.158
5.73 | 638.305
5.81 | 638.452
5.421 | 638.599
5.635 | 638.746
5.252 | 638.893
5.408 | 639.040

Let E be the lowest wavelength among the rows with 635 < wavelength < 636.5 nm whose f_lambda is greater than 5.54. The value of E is 635.079 nm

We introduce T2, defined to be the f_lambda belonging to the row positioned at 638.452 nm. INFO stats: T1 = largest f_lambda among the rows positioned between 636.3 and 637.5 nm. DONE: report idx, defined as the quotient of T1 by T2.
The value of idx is 1.02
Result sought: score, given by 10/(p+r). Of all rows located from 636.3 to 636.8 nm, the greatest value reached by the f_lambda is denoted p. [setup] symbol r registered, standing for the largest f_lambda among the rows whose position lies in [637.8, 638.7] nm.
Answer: 0.84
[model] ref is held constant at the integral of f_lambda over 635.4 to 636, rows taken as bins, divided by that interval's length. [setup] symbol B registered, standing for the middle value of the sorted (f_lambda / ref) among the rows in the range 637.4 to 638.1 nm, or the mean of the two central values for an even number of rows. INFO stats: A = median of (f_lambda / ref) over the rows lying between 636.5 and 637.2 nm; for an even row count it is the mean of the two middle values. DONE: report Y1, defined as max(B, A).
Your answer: 1.09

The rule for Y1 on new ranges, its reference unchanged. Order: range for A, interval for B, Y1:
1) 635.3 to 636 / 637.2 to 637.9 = 1.07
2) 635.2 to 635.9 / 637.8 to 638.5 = 1.09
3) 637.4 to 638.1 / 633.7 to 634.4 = 1.09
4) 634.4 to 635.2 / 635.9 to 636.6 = 1.13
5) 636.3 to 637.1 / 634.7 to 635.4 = 1.08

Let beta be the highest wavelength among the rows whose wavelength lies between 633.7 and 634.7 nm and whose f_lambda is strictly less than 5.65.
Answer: 634.495 nm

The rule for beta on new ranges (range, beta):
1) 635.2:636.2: 635.957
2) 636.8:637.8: 637.570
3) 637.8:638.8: 638.746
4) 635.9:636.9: 636.690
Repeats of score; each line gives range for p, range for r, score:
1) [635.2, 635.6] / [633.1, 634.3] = 0.85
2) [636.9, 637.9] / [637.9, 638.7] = 0.84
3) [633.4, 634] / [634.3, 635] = 0.87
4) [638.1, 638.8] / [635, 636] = 0.87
